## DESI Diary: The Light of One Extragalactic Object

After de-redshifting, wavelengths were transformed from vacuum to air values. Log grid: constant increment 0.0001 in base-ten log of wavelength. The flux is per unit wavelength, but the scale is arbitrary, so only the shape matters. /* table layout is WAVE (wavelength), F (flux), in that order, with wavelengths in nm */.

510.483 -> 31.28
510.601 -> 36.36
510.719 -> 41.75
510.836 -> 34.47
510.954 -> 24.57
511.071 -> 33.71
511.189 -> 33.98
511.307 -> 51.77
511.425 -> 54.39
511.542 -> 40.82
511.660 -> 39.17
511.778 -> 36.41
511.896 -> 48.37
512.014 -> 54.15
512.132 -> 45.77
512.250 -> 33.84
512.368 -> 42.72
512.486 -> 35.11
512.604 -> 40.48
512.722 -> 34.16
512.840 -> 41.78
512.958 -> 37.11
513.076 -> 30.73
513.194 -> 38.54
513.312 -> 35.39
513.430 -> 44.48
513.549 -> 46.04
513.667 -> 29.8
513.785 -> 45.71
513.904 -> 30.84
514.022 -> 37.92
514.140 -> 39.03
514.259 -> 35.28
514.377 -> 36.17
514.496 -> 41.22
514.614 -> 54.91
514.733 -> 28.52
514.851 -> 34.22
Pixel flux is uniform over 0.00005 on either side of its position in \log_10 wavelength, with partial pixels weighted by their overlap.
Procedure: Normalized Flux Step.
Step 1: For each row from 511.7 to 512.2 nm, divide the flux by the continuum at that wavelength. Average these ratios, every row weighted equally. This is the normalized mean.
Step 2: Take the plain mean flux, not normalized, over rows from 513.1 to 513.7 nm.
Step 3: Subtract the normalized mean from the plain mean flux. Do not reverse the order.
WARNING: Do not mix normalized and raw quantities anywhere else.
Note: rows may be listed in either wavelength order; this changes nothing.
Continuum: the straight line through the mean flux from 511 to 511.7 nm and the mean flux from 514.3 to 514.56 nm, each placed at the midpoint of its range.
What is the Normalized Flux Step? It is 37.7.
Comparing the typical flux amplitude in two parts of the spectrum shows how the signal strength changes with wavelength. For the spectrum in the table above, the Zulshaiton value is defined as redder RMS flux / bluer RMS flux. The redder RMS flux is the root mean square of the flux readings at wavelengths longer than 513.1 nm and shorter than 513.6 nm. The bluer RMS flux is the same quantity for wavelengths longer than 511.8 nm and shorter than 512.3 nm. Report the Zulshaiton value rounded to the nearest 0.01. 0.90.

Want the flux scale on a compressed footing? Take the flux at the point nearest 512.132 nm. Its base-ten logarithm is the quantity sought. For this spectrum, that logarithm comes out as 1.66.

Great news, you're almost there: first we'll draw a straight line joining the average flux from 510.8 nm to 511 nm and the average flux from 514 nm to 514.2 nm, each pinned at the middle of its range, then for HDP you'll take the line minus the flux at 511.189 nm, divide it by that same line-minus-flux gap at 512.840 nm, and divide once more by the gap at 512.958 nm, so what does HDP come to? -0.3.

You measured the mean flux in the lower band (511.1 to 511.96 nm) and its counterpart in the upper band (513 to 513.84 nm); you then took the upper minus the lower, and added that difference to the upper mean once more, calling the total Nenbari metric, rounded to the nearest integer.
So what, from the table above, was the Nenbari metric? 34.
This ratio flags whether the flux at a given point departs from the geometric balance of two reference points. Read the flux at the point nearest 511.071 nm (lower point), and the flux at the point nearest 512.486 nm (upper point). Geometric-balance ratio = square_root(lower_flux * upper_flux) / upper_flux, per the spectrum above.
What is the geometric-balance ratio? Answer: 0.98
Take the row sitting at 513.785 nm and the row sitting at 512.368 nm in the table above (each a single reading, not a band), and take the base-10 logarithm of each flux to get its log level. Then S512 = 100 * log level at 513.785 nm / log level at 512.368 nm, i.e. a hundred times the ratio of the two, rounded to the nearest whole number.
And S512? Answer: 102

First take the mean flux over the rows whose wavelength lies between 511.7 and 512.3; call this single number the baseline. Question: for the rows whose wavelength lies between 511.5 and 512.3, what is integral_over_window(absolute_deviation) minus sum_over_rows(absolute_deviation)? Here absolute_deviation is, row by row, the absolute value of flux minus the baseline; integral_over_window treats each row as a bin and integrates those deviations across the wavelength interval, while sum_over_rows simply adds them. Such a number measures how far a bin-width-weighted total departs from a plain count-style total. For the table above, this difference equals -37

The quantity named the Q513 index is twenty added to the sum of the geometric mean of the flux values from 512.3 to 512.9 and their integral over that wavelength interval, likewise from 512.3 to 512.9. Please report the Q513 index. 82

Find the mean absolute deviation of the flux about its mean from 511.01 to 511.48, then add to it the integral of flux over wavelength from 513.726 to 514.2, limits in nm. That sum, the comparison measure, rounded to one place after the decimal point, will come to 27.8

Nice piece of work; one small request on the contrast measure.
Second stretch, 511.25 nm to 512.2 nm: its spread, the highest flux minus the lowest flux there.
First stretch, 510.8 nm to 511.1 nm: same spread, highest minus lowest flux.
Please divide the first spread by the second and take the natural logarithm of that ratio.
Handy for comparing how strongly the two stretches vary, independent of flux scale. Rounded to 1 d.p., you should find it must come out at -0.6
